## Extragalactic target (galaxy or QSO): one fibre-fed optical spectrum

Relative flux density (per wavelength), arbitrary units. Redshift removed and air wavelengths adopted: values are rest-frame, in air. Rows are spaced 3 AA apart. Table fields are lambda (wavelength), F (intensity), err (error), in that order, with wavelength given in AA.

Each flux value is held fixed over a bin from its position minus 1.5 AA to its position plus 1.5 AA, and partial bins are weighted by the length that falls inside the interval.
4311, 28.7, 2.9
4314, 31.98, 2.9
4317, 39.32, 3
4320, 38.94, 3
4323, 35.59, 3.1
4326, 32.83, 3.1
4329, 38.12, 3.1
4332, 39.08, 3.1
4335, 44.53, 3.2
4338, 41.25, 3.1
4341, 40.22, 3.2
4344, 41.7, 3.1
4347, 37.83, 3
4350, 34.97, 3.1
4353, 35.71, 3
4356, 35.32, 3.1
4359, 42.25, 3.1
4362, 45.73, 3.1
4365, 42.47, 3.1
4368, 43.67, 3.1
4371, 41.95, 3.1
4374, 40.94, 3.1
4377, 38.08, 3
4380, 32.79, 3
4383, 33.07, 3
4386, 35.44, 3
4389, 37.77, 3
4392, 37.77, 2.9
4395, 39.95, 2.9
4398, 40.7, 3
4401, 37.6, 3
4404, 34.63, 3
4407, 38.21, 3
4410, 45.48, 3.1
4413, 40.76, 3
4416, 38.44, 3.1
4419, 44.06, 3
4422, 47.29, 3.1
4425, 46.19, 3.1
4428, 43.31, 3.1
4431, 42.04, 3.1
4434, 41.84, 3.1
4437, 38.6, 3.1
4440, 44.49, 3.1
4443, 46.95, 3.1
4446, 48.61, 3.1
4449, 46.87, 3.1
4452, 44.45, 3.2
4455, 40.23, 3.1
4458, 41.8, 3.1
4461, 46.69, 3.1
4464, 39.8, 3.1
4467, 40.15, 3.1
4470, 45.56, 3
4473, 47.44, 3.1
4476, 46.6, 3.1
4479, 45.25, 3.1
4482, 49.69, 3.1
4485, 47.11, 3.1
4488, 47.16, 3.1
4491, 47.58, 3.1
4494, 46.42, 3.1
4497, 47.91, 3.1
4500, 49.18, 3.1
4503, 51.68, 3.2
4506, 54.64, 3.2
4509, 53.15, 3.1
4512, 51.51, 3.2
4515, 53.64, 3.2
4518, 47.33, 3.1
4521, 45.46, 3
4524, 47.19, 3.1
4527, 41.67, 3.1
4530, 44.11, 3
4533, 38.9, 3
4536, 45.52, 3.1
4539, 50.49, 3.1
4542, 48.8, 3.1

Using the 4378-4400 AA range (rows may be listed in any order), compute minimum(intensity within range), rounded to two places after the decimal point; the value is 32.79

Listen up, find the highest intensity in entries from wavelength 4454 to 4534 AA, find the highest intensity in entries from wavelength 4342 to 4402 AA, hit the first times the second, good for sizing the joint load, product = 2499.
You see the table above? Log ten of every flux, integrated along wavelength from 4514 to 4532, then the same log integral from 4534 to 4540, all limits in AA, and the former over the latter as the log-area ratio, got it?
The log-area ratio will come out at 3.0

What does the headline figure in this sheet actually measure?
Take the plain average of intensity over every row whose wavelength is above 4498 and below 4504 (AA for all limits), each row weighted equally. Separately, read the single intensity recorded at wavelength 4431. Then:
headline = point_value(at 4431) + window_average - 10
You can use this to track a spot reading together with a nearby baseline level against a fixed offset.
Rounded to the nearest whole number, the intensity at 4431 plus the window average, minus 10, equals 82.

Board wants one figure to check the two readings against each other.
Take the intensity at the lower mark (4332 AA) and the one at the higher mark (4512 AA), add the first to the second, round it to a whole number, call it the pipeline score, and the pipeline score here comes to 91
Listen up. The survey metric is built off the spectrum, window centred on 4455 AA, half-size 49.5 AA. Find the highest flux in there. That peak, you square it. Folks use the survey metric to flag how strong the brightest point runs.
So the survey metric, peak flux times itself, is 2671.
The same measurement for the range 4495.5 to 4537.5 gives 2986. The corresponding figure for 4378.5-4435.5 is 2236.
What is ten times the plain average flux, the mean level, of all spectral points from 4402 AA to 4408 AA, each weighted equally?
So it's 364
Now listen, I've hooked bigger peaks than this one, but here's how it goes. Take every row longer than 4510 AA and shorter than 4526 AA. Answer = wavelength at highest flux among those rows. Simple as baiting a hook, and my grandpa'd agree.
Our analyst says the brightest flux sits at 4515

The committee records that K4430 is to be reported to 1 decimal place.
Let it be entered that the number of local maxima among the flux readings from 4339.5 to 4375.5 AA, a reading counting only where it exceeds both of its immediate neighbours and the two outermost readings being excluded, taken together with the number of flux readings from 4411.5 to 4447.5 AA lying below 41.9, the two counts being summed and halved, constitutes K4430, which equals 4.0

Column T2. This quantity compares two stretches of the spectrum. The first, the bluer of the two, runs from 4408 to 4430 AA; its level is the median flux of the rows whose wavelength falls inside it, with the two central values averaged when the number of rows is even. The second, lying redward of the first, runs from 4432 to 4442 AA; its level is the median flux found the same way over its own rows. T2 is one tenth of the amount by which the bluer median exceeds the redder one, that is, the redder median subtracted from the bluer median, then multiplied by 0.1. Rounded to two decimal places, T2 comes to 0.22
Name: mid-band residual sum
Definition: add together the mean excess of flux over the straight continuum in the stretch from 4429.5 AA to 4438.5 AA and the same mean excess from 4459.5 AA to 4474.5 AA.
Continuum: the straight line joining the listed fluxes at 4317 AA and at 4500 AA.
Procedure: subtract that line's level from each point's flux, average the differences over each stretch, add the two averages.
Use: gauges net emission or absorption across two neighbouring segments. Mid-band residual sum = -8.3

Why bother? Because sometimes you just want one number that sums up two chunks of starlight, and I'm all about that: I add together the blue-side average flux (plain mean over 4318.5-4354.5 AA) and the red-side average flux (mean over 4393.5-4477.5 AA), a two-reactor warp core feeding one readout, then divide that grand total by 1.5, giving 54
